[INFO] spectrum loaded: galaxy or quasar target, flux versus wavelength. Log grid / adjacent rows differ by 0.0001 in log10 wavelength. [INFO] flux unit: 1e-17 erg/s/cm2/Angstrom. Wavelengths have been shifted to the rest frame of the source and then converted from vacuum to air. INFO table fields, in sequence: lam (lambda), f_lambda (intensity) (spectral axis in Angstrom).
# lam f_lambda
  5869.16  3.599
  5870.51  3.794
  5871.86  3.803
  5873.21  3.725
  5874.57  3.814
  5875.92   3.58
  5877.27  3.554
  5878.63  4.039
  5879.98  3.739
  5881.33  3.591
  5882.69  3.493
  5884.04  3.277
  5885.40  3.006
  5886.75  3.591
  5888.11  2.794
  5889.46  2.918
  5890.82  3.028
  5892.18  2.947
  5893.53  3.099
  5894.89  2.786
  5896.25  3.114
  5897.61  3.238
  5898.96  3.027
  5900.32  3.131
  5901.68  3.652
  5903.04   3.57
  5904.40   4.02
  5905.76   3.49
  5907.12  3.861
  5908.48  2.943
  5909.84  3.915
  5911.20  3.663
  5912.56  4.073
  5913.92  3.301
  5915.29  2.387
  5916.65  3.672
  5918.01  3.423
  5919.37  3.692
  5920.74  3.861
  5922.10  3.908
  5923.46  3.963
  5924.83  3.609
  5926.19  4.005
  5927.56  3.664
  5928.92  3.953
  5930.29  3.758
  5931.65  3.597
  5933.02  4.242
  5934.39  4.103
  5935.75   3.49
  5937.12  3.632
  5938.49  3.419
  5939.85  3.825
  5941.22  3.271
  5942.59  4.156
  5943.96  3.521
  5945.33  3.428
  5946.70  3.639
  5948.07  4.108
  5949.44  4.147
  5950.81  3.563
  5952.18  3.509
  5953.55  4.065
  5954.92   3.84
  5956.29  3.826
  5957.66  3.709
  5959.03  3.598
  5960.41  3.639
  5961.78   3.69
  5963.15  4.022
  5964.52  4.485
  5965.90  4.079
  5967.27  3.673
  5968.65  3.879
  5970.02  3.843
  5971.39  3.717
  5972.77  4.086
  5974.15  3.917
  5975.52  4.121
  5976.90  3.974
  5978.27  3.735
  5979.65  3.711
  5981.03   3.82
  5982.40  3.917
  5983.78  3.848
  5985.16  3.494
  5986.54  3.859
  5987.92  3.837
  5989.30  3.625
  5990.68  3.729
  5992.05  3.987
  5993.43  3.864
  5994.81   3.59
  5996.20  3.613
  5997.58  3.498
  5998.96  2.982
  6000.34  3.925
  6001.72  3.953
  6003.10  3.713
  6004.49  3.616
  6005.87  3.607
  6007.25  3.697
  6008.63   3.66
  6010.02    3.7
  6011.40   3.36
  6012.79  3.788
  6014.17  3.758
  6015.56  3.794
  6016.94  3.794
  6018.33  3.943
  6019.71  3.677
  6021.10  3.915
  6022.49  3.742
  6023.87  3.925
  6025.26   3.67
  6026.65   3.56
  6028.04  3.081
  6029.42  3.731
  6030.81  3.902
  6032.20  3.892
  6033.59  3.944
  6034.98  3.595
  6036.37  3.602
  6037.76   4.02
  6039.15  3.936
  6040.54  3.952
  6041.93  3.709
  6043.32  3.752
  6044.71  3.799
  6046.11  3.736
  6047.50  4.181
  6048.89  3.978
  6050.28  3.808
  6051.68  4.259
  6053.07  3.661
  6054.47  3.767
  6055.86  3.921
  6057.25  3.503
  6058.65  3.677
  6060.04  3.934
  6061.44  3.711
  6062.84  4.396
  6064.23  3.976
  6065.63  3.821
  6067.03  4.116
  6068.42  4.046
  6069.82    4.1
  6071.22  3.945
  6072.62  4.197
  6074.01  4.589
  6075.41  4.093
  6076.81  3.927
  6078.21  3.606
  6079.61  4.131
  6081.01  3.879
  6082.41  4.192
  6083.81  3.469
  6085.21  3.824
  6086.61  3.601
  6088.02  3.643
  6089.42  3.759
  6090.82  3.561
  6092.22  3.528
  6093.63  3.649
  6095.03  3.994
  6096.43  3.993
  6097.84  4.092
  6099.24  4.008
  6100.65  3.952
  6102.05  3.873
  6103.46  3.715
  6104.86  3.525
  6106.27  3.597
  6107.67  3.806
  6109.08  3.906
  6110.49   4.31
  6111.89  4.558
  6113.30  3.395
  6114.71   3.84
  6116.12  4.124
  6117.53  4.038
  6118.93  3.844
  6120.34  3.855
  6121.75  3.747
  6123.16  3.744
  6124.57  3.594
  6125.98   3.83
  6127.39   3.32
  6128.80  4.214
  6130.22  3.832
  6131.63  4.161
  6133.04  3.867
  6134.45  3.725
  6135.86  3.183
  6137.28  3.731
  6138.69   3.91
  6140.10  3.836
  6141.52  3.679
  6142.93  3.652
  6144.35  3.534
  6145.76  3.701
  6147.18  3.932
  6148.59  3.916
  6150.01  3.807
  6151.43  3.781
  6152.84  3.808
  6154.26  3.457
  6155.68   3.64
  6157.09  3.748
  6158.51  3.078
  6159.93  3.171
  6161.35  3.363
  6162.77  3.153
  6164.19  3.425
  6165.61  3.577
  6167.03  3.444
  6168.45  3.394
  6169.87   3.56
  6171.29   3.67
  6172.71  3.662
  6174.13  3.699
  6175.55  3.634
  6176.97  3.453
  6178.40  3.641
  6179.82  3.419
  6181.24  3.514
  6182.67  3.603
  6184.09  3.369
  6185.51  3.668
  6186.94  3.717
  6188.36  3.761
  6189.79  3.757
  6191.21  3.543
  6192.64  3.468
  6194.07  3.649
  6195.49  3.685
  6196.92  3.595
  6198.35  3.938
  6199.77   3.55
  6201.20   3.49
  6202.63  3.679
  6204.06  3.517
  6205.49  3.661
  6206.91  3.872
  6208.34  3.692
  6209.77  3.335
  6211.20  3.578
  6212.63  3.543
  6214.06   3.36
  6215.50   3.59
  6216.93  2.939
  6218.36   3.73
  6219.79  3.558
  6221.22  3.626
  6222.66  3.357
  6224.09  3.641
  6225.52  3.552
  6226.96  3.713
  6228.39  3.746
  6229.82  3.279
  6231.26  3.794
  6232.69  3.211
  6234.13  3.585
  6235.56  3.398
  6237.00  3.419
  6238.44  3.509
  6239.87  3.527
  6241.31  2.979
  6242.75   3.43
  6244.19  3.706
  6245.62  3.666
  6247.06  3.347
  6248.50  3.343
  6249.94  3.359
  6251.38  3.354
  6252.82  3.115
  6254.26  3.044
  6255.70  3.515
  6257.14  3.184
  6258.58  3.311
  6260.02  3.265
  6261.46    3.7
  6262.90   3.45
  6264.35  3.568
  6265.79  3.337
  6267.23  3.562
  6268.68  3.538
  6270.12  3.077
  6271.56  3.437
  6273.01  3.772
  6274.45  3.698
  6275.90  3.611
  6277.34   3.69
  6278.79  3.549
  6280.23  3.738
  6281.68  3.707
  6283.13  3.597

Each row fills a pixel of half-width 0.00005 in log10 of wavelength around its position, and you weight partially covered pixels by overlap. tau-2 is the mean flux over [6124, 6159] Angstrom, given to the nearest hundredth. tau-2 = 3.72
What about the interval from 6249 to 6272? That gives 3.36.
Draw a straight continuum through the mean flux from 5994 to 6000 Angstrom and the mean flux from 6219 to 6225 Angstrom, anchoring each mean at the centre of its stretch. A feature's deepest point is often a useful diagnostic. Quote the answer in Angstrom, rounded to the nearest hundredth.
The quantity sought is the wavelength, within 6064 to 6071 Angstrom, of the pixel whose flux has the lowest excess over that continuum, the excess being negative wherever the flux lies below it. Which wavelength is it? 6065.63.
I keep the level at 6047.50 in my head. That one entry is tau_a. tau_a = 4.181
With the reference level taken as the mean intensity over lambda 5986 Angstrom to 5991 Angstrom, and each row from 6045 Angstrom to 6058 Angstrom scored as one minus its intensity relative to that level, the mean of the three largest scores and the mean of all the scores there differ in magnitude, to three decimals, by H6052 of 0.062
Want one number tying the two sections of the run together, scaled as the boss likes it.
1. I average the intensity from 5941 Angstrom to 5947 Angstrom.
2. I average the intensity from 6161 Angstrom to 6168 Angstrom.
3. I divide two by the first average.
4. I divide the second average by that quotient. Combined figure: 6.1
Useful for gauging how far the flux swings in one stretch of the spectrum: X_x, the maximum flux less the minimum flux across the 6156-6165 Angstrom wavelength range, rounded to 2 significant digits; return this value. 0.67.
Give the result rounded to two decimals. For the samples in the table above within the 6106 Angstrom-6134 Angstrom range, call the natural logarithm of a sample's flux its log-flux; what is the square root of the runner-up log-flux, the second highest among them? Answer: 1.21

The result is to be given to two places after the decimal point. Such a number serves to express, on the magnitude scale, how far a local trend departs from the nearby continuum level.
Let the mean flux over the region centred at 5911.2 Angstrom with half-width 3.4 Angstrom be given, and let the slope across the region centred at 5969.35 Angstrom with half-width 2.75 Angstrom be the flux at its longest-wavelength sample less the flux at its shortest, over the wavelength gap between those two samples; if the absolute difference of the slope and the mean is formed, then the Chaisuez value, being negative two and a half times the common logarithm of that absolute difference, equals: -1.38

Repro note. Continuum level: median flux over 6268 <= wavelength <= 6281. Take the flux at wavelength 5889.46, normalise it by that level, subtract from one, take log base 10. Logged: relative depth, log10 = -0.72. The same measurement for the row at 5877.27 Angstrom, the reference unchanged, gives -1.80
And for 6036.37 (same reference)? -2.60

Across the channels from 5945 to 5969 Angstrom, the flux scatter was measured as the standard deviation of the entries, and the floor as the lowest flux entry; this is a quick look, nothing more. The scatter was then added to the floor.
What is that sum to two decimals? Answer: 3.70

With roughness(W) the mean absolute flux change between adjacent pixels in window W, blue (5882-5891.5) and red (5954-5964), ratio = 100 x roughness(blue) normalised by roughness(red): 316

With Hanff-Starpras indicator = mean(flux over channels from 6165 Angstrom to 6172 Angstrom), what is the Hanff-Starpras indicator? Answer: 3.5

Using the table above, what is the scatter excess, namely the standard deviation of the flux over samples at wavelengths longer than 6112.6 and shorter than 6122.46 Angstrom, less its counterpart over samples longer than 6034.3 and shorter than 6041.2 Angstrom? 0.03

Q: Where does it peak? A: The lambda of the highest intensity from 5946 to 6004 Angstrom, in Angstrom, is 5964.52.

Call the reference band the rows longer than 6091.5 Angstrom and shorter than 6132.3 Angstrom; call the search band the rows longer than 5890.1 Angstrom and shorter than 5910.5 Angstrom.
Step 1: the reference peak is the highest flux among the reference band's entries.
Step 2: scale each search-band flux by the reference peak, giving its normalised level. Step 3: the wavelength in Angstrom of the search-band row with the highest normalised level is 5904.40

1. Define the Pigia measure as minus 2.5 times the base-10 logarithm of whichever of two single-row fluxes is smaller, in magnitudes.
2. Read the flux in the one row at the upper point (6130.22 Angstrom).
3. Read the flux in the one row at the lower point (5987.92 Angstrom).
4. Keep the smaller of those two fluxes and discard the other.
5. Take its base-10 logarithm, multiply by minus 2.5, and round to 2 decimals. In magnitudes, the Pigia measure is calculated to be -1.46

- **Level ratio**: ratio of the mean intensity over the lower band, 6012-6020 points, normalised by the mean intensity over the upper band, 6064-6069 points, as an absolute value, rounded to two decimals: 0.95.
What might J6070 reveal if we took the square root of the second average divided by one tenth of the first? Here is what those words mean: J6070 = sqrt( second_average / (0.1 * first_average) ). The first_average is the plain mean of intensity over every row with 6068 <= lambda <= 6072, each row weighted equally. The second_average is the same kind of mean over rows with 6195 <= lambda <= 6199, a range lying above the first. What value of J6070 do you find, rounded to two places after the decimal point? 3.05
